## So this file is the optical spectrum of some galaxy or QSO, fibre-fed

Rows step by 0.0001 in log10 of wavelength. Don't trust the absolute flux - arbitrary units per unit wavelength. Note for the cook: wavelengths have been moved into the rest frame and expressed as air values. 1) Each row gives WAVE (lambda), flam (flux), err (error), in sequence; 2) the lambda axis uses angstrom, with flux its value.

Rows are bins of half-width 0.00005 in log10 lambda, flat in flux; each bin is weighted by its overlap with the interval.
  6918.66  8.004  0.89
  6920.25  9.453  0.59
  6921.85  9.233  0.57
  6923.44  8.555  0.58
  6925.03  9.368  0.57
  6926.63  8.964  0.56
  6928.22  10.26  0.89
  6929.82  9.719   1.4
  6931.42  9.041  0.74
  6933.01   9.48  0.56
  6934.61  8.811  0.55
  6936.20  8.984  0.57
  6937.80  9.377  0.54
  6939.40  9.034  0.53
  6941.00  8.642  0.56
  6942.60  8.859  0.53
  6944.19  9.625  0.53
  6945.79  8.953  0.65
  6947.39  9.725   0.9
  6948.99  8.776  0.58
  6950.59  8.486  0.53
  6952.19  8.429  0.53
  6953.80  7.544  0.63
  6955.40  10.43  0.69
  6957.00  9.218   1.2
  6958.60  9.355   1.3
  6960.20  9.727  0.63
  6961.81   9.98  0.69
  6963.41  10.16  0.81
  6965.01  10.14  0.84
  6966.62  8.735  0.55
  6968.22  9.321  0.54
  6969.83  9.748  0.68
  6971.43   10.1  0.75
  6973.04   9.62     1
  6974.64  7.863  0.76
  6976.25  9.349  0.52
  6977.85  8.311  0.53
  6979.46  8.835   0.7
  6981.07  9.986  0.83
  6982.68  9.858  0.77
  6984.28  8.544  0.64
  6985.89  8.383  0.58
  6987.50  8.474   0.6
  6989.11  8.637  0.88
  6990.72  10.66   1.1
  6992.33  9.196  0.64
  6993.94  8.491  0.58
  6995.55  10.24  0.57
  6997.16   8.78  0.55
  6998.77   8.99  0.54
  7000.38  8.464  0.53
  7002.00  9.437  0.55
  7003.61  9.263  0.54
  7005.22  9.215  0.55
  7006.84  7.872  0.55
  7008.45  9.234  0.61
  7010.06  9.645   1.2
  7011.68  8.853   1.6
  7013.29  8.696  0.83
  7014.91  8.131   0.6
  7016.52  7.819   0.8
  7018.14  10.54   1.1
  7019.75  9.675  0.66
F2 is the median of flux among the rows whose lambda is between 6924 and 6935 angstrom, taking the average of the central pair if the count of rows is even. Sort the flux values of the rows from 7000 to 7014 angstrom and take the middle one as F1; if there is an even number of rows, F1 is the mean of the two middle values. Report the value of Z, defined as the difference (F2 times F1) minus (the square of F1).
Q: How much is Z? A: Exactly 1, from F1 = 9.2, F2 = 9.37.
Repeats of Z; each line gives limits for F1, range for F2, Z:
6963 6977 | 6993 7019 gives -7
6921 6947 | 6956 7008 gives 2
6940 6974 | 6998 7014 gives -2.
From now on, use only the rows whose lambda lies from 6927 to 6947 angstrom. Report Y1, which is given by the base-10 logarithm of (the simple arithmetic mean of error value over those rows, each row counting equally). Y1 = -0.173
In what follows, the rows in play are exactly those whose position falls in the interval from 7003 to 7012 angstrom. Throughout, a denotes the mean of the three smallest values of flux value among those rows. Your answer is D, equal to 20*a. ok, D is 173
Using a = 8.65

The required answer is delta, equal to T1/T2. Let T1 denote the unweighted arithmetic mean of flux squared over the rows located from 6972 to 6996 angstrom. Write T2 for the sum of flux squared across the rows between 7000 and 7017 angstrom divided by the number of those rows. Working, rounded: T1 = 83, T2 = 78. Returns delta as 1.08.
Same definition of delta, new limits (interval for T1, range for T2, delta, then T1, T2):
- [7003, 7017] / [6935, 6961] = 0.93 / 77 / 83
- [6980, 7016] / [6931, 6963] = 0.98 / 82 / 84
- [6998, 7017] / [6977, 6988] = 0.97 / 78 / 80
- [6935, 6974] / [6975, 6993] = 1.04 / 87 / 84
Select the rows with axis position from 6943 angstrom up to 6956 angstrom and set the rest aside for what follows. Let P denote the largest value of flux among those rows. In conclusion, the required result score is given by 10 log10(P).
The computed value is 10.2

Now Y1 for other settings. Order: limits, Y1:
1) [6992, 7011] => -0.209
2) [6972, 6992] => -0.129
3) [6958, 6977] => -0.122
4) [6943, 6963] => -0.132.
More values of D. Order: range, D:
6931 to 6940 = 179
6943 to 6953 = 171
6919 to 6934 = 177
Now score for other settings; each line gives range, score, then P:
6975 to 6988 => 10.0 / 9.986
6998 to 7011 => 9.8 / 9.645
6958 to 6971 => 10.1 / 10.16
